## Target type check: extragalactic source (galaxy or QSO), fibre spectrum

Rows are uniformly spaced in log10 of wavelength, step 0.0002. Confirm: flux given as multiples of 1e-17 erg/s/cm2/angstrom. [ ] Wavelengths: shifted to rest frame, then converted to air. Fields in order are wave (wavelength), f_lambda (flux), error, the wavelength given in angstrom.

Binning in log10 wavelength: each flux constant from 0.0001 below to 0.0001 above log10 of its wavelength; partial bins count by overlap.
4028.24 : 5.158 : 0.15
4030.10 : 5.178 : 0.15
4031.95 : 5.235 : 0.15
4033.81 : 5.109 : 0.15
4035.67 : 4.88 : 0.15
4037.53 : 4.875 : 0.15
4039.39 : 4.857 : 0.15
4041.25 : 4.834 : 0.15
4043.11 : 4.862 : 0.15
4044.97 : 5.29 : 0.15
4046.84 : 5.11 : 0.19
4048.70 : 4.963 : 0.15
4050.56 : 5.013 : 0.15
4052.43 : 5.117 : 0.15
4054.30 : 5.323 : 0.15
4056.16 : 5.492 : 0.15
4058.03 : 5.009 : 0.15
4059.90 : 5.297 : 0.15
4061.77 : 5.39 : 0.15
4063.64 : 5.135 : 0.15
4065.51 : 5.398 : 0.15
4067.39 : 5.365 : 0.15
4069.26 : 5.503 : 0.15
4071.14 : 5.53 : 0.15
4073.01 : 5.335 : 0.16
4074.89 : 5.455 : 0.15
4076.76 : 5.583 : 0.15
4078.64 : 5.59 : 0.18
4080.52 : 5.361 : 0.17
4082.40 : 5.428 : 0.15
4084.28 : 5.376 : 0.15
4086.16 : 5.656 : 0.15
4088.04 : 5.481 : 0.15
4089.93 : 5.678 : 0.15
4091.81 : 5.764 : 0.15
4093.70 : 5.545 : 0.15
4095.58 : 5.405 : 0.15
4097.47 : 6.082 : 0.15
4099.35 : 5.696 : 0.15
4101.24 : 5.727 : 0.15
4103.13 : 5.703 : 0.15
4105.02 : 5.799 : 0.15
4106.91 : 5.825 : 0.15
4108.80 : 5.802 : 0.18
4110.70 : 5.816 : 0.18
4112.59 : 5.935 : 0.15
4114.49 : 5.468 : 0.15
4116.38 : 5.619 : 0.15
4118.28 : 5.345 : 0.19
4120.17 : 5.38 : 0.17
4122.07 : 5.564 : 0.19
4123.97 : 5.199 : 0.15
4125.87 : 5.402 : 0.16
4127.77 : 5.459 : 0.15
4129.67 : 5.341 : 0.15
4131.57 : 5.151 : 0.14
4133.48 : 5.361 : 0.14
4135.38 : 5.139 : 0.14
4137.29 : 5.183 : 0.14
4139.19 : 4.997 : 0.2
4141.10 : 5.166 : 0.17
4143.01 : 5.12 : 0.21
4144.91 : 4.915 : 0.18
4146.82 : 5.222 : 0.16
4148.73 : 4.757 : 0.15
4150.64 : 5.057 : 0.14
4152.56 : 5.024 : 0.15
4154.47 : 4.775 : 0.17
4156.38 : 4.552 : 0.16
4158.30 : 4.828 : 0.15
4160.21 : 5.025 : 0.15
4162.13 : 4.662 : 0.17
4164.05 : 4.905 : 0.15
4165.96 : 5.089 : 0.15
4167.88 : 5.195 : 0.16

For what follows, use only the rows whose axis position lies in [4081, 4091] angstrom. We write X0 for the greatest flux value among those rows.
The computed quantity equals 5.678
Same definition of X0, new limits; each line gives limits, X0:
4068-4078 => 5.583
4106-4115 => 5.935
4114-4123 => 5.619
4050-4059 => 5.492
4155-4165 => 5.025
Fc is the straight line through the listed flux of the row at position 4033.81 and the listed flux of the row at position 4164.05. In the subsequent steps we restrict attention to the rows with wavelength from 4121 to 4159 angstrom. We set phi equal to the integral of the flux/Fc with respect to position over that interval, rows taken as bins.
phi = 39.3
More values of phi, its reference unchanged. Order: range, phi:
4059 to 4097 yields 41.3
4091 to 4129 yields 42.8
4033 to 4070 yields 37.4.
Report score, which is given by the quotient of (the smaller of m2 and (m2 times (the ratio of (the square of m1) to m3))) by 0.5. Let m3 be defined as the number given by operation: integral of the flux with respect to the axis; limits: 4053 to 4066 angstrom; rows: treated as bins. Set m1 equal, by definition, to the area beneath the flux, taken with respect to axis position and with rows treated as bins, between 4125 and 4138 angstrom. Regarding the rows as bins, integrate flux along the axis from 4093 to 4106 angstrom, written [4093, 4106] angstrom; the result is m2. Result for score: 149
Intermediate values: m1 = 69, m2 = 74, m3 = 69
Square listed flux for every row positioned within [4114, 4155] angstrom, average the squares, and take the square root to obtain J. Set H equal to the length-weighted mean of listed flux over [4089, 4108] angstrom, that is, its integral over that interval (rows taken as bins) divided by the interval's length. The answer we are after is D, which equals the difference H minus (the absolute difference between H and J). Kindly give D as 5.2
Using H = 5.73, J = 5.2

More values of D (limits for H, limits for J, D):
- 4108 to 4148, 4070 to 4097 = 5.2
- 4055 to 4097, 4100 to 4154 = 5.4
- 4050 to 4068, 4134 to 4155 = 5.0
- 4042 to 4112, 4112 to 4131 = 5.4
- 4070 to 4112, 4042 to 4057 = 5.1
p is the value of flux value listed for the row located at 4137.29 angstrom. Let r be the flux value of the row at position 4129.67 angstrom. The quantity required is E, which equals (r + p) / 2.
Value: 5.26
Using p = 5.183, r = 5.341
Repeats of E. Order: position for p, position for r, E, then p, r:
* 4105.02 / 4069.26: 5.65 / 5.799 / 5.503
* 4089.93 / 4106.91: 5.75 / 5.678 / 5.825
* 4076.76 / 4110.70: 5.70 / 5.583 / 5.816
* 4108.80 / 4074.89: 5.63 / 5.802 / 5.455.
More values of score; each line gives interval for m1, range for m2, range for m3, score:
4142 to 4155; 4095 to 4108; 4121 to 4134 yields 150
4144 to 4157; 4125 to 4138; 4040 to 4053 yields 138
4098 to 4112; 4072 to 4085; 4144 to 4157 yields 142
